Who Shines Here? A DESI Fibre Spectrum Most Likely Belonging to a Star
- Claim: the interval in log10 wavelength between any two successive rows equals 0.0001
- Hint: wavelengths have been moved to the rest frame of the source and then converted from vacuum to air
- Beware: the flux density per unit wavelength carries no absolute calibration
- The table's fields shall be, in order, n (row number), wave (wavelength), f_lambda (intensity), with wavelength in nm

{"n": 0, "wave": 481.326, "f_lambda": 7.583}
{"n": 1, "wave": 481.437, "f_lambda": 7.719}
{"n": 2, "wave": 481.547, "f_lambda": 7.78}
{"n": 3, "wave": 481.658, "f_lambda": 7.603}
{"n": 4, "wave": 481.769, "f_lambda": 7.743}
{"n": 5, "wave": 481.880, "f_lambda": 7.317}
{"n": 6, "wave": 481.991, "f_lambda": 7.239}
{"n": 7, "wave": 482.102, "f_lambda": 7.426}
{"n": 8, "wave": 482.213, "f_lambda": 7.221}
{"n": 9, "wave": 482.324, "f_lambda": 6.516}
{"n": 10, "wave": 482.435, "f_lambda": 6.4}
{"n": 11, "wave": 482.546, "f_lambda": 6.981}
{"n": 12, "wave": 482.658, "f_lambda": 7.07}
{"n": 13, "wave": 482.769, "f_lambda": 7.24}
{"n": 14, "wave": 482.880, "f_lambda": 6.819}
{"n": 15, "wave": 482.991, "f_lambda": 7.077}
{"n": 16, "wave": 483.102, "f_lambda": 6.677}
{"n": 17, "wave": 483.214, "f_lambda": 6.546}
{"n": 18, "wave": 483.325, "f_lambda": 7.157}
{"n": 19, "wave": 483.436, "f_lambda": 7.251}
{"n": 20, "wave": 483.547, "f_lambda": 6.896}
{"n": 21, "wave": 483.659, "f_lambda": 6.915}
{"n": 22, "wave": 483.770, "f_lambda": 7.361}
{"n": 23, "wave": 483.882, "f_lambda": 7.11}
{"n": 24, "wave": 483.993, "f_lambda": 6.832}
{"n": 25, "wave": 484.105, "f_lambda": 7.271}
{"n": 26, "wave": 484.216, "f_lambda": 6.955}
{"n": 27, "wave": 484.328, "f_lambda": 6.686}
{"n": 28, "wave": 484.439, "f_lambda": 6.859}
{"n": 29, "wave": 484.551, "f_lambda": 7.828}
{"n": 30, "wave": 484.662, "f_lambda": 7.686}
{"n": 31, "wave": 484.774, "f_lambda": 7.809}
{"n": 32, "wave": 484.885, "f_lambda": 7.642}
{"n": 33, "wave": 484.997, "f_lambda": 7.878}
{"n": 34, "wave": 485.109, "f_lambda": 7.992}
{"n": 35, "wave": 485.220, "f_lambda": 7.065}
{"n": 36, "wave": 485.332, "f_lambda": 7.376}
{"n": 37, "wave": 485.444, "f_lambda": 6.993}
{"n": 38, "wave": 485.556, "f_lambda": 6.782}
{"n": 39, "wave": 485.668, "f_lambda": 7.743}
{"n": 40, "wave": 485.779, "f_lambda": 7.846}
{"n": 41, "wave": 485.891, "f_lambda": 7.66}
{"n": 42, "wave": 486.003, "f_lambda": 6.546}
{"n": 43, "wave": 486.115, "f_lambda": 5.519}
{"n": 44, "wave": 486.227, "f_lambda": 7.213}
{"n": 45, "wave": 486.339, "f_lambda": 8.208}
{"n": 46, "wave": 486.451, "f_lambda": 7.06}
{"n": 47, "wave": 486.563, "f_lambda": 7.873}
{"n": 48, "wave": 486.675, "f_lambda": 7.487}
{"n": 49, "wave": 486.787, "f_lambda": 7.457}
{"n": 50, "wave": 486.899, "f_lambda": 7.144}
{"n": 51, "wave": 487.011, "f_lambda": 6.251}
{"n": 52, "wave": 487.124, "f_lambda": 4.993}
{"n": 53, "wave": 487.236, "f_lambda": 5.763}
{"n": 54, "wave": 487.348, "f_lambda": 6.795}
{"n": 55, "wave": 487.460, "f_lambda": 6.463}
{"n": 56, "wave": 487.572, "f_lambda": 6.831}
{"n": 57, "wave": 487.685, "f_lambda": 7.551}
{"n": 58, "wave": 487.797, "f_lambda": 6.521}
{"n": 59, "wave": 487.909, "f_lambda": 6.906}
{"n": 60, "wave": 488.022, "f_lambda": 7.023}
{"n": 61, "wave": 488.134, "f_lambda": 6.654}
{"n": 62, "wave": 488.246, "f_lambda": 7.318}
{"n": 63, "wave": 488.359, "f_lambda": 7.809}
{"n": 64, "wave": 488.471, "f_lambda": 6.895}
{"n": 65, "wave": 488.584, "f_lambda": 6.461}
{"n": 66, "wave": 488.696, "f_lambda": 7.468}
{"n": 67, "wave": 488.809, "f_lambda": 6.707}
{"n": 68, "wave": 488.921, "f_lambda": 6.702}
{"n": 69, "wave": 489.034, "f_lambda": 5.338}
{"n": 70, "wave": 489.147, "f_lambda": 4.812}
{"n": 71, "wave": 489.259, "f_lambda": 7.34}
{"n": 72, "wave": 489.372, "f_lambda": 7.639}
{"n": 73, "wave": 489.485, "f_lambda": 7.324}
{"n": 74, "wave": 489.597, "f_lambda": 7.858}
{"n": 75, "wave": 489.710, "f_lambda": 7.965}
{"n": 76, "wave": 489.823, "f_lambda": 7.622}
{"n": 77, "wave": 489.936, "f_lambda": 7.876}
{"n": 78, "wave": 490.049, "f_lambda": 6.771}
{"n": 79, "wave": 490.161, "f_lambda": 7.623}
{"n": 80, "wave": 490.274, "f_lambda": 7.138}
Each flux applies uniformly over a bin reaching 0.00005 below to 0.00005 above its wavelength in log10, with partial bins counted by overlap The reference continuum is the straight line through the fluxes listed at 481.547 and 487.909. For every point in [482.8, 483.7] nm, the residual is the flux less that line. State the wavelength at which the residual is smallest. 483.214 nm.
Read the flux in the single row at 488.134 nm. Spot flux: 6.654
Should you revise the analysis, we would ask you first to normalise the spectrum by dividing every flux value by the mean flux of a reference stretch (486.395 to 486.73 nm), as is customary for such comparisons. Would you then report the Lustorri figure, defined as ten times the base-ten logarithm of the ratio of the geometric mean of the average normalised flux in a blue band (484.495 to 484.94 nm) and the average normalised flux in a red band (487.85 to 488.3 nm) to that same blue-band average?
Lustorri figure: -0.23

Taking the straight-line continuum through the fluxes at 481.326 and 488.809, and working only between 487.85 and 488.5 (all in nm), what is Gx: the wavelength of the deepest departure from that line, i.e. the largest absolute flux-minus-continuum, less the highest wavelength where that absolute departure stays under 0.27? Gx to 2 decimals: -0.11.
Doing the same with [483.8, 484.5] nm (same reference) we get 0.22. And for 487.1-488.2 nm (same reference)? -1.01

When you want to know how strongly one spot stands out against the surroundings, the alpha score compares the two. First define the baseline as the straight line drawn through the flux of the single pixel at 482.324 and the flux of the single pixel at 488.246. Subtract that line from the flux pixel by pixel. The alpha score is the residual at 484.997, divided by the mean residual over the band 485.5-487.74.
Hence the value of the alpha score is -7.2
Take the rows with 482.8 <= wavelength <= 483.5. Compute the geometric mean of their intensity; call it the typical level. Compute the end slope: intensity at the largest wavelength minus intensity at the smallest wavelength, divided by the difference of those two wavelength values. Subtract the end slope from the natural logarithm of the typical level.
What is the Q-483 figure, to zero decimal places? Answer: 1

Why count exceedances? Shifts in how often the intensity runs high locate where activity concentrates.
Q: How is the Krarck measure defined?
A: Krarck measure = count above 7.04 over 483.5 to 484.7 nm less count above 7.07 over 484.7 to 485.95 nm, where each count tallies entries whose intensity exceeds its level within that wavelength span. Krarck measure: -3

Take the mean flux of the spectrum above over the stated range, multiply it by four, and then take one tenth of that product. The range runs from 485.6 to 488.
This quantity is 2.78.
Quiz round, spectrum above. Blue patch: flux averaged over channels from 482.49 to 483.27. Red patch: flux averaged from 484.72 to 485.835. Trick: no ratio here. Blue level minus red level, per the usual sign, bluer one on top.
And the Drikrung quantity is -0.6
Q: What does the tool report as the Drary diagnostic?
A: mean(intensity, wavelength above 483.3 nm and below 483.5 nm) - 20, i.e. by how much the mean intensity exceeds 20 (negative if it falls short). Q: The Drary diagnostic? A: -12.8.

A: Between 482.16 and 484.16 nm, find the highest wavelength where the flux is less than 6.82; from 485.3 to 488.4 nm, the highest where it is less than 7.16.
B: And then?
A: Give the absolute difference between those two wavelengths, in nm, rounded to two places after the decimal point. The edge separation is 4.92 nm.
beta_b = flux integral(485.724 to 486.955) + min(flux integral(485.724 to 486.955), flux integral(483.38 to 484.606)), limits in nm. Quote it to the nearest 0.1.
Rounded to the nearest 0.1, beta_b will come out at 17.6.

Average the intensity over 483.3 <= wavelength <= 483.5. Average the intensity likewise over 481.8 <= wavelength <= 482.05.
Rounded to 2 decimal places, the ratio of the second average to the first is 1.01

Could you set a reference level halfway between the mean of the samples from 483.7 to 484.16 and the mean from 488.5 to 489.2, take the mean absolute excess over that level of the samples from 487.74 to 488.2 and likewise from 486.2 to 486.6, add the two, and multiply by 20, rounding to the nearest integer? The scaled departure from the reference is 22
